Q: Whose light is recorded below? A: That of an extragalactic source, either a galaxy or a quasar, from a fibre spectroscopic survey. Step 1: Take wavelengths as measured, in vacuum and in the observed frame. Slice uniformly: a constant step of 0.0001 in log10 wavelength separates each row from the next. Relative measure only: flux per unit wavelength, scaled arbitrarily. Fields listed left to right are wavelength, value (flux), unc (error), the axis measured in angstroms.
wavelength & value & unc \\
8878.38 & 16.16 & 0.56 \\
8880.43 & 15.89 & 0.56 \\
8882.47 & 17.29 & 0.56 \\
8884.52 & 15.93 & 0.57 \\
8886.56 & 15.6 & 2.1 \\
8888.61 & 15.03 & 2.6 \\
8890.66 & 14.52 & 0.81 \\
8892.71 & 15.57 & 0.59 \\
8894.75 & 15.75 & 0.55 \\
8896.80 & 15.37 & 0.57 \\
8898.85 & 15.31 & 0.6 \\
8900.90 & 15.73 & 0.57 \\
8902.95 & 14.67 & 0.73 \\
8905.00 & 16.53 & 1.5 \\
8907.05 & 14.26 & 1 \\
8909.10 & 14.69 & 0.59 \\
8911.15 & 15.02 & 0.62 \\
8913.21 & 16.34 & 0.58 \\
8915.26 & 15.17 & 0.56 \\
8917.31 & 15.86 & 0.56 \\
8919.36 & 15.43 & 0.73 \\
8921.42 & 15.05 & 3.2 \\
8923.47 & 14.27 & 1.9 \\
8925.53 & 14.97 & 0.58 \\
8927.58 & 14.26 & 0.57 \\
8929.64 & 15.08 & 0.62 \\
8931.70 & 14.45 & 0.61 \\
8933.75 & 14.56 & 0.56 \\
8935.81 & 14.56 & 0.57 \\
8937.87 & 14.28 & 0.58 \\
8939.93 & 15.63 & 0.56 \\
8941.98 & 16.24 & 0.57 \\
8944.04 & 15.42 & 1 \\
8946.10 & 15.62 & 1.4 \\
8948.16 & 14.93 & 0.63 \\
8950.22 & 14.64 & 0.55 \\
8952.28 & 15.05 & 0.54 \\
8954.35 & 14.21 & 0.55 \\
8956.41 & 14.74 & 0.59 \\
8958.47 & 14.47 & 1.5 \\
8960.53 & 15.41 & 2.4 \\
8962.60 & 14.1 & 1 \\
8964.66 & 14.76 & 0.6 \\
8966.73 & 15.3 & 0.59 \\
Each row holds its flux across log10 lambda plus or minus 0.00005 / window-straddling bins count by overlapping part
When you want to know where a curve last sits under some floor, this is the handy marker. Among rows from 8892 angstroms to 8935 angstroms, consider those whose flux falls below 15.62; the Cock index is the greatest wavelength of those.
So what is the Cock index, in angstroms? 8933.75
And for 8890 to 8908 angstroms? 8907.05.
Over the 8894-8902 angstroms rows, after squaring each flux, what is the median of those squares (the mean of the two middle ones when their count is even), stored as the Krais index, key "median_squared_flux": 242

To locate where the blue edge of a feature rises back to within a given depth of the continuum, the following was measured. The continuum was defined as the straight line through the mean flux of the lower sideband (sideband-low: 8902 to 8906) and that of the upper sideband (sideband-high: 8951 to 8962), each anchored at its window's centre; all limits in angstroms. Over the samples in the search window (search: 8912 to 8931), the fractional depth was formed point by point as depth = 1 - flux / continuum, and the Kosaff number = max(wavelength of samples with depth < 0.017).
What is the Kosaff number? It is 8929.64 angstroms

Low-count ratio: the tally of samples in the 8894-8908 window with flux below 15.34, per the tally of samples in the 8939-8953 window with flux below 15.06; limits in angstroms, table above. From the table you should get 1.0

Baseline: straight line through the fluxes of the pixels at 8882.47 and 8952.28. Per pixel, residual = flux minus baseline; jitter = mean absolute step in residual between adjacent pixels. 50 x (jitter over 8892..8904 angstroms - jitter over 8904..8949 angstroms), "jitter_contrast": -15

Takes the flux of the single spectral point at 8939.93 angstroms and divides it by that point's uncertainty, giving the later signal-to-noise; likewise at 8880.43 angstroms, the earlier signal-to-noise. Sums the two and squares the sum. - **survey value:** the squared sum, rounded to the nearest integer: 3168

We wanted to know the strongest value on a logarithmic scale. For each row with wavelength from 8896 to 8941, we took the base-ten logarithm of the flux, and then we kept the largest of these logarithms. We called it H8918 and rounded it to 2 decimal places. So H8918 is 1.22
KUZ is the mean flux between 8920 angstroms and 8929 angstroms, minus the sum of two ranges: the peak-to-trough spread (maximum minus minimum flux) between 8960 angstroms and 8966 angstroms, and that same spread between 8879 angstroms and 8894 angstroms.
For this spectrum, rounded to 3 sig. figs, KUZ 10.6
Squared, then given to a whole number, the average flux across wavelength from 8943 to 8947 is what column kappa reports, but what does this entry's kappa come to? 241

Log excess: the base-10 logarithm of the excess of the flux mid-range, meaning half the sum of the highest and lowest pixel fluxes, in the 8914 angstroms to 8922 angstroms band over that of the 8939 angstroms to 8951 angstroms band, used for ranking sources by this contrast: -1.82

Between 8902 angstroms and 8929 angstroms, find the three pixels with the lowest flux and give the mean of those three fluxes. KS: 14.3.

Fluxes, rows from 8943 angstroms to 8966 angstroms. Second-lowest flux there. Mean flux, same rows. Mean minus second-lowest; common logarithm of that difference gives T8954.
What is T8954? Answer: -0.19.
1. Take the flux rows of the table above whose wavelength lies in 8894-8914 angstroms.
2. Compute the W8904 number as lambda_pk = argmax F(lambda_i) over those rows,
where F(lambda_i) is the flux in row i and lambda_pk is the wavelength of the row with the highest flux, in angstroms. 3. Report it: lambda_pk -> 8905.00 angstroms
